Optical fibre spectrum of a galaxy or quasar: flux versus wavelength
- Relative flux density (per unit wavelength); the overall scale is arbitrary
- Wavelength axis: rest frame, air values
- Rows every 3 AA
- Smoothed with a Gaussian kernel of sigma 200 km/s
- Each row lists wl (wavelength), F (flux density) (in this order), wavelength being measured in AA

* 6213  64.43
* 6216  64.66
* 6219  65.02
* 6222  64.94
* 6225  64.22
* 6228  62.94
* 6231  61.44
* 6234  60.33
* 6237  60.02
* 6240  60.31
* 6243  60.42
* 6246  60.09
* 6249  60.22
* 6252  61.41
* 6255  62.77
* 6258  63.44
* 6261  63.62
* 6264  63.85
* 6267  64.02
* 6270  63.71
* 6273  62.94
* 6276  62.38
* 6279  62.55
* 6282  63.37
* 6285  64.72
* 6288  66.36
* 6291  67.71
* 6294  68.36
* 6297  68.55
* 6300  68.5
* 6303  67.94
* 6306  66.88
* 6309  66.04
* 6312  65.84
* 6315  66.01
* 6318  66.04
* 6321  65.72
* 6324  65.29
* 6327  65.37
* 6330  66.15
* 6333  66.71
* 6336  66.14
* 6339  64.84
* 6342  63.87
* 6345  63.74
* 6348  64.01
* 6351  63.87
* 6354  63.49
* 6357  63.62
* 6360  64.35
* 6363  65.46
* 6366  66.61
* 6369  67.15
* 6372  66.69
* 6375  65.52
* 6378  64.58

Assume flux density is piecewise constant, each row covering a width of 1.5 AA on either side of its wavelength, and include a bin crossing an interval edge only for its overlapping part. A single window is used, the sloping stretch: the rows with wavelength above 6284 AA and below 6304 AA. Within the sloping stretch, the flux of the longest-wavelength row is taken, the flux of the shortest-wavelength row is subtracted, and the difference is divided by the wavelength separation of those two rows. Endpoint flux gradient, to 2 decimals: 0.18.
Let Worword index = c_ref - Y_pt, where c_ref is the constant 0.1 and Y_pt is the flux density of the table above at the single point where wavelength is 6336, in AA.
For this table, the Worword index -66.0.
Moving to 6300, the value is -68.4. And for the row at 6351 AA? -63.8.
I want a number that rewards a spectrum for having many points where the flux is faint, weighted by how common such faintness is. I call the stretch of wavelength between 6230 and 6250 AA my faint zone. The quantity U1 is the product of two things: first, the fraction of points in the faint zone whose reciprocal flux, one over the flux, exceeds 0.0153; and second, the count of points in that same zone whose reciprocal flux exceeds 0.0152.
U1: 7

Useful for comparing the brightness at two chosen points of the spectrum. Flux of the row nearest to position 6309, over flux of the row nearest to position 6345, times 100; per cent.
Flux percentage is 104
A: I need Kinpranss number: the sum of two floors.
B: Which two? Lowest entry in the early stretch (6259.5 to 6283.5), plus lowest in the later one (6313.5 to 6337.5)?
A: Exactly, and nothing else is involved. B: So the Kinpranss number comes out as 128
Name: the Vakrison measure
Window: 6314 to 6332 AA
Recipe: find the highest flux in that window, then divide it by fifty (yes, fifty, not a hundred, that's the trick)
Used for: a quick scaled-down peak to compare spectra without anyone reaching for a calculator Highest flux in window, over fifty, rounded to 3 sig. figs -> 1.32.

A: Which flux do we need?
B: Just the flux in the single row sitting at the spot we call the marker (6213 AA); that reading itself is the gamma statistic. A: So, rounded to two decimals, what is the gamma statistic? 64.43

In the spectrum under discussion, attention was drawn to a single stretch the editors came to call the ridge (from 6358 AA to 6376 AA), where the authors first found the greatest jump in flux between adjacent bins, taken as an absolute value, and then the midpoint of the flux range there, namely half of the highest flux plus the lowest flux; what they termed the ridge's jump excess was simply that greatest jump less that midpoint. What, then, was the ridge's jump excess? -65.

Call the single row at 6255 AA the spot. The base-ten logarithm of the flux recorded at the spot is 1.80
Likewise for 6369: 1.83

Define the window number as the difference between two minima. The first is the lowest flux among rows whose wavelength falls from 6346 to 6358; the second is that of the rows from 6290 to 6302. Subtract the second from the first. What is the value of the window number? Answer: -4.2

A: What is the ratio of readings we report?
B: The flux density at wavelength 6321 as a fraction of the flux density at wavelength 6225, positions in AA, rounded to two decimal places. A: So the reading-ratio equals 1.02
